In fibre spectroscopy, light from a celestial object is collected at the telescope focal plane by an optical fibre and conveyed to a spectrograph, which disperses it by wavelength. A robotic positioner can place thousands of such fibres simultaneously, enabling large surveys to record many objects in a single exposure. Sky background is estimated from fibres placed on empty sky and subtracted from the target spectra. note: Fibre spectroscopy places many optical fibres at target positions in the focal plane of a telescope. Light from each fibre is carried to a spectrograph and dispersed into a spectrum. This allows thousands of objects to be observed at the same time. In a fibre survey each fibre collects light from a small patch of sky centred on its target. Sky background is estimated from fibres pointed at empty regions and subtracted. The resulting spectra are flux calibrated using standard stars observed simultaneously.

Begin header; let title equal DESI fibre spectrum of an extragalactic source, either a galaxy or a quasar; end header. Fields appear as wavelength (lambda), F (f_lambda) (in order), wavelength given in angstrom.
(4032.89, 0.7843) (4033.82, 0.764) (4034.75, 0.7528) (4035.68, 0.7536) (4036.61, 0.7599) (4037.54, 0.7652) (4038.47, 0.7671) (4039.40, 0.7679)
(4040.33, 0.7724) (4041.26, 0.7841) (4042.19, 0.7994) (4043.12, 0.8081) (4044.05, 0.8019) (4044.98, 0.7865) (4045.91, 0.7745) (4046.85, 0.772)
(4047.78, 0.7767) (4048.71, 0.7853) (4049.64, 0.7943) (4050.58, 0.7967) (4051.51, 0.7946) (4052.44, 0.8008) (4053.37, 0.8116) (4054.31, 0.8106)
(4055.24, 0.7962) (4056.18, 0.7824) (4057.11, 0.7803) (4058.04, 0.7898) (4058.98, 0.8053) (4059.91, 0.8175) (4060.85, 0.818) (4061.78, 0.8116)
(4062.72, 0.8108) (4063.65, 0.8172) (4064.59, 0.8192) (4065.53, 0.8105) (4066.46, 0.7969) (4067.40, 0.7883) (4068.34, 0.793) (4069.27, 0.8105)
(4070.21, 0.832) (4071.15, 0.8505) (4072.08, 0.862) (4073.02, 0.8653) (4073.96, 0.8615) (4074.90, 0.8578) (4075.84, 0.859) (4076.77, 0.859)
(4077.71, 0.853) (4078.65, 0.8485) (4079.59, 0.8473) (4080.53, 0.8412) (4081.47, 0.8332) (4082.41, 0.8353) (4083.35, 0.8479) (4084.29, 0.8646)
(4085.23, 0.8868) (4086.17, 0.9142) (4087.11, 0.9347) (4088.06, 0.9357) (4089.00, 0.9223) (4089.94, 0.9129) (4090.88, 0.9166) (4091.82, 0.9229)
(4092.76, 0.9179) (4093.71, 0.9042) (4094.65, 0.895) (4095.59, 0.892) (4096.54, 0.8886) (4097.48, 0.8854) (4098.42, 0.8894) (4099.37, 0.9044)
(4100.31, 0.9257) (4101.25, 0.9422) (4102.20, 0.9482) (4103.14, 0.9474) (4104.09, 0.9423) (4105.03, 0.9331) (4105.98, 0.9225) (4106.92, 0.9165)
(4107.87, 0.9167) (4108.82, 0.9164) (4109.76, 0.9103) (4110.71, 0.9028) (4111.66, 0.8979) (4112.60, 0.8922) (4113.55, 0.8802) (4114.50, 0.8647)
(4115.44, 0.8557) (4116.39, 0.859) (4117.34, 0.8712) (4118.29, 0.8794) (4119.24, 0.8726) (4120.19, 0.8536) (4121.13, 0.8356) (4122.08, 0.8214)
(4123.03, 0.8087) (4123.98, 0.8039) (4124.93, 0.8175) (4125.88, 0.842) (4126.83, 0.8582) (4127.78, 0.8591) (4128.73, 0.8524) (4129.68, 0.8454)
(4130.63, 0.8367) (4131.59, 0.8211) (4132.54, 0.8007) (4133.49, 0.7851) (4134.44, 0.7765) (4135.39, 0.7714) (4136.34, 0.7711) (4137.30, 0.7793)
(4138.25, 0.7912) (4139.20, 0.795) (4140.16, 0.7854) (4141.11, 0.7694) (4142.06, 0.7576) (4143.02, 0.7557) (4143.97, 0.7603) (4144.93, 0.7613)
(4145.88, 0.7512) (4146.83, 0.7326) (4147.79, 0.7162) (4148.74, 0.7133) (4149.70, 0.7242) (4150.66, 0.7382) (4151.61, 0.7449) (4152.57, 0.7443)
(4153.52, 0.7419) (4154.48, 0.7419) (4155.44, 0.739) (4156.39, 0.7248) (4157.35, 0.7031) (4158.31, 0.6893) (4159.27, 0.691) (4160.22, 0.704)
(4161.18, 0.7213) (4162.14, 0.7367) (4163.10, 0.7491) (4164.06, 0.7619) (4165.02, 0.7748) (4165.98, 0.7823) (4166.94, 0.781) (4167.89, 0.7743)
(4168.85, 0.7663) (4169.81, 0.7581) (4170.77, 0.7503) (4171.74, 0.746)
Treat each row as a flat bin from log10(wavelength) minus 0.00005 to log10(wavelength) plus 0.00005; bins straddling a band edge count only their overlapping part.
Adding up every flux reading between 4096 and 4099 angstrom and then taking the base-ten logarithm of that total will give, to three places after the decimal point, 0.425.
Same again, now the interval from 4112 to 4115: 0.421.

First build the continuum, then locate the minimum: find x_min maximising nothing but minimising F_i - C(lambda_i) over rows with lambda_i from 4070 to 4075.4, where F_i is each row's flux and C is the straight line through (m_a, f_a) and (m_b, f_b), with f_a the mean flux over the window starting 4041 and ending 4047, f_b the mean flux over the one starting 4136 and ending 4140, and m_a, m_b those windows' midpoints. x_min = 4070.21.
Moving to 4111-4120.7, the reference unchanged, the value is 4120.19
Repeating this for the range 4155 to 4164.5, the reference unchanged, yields 4158.31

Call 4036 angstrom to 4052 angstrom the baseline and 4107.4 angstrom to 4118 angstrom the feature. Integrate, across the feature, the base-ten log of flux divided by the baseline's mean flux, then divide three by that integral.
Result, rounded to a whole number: 5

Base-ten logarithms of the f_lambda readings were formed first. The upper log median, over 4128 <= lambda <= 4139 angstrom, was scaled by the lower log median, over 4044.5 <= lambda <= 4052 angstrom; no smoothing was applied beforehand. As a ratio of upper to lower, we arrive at 0.97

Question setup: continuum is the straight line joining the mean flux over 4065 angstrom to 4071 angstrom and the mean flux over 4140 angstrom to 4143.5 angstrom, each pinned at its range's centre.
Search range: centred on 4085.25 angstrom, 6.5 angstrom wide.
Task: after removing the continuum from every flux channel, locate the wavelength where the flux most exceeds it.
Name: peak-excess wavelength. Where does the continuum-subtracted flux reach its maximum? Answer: 4088.06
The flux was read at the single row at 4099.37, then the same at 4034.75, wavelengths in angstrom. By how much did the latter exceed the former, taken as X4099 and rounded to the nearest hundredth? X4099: -0.15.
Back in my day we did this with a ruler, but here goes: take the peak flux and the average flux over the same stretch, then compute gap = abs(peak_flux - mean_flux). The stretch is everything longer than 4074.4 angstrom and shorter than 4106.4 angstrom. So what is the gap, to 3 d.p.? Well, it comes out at 0.053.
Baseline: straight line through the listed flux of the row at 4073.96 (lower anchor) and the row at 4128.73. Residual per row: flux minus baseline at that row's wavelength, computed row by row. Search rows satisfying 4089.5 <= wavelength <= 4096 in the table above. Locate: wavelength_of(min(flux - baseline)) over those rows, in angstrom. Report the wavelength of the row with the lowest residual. 4095.59 angstrom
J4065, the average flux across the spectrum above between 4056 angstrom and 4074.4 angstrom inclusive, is 0.82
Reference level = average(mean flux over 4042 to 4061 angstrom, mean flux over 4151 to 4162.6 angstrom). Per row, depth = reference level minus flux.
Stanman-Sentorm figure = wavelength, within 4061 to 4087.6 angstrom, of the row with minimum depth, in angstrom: 4087.11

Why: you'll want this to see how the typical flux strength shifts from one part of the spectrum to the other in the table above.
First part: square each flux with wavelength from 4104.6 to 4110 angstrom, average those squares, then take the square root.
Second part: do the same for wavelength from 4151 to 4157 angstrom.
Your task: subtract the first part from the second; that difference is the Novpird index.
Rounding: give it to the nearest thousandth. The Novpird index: -0.180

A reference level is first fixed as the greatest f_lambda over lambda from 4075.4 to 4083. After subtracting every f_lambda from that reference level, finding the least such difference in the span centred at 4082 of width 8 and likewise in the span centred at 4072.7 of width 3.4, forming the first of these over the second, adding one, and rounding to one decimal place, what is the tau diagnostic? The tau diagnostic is 5.4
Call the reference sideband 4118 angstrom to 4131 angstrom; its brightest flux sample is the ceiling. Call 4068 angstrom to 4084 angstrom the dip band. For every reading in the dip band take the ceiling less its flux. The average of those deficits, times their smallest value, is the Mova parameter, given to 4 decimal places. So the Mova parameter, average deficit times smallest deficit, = 0.0005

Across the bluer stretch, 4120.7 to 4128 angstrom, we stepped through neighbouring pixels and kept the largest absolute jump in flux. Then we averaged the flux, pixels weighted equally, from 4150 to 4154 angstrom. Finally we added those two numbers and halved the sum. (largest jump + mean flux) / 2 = 0.383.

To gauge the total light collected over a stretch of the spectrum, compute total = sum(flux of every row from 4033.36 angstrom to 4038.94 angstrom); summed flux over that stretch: 4.6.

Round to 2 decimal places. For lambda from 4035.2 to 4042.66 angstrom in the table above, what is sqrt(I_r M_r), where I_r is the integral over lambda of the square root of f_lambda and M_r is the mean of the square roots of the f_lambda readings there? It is 2.40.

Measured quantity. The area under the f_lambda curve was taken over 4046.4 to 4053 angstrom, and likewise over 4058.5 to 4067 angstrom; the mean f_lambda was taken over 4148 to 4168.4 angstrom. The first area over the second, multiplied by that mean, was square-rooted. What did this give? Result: 0.75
